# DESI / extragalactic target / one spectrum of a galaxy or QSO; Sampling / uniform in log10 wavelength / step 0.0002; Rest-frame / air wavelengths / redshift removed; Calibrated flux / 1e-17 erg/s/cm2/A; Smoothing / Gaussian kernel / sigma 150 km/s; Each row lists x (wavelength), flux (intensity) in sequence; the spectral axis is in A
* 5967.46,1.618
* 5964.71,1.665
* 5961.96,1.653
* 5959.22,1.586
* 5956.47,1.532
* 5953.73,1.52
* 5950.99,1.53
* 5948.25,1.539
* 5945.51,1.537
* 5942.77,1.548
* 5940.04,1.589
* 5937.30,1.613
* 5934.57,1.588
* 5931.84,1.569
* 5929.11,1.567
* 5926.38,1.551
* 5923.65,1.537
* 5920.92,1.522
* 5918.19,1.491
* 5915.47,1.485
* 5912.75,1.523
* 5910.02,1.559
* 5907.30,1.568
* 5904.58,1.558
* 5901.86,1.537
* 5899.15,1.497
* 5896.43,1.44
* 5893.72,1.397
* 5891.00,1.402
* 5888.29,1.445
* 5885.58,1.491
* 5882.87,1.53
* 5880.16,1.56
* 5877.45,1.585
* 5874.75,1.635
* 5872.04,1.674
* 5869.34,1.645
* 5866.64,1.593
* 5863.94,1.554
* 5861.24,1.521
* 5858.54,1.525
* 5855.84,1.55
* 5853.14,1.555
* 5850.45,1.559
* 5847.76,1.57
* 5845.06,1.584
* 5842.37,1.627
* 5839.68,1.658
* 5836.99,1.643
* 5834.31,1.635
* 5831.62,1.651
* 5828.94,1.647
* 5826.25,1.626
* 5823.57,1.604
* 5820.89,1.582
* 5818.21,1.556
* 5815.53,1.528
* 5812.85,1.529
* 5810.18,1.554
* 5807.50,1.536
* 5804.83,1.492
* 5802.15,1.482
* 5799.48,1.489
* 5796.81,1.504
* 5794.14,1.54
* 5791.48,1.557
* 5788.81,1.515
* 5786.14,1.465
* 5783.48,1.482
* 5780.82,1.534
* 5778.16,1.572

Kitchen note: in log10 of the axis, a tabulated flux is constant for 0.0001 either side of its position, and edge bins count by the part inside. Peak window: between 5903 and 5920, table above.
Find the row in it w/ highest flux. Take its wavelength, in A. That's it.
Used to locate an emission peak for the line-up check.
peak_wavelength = 5907.30 A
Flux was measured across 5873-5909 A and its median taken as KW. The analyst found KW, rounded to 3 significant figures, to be 1.53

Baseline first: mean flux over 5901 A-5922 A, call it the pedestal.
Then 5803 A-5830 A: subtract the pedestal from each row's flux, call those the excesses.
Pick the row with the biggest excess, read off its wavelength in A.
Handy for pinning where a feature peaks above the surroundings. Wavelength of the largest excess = 5828.94 A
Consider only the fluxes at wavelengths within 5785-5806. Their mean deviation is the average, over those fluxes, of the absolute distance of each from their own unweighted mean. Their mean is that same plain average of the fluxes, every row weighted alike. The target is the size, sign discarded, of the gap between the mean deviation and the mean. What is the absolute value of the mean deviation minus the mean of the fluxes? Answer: 1.48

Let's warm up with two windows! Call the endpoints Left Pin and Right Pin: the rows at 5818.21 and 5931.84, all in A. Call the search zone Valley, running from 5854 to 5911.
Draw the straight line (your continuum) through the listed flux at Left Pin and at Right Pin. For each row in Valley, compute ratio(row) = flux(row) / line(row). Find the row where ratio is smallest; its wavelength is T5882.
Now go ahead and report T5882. 5893.72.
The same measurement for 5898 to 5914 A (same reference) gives 5899.15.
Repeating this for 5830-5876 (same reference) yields 5861.24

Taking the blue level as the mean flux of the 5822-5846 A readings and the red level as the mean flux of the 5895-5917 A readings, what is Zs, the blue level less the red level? 0.11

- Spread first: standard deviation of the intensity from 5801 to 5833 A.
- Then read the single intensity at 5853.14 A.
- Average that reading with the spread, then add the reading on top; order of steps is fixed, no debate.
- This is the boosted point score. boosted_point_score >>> 2.36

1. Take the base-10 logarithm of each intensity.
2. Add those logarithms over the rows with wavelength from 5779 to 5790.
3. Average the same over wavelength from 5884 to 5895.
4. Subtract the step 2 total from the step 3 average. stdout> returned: -0.55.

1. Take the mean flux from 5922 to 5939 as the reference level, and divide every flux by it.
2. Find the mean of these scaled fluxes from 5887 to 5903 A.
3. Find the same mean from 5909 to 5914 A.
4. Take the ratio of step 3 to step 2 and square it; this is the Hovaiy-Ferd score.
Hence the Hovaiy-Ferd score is 1.12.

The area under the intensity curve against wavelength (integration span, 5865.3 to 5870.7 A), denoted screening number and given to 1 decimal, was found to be 8.8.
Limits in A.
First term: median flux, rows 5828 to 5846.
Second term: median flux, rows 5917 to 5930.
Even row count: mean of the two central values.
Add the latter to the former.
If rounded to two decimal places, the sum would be 3.18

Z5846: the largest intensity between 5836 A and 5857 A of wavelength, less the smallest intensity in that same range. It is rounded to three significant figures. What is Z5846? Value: 0.108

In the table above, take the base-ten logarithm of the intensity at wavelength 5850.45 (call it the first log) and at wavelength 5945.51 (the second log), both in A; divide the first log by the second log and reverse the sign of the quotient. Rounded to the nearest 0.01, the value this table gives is -1.03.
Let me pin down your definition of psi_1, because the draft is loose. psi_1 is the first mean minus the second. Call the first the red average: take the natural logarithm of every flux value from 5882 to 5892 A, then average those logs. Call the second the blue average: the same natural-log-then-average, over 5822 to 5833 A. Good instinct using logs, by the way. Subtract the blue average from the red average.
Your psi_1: -0.11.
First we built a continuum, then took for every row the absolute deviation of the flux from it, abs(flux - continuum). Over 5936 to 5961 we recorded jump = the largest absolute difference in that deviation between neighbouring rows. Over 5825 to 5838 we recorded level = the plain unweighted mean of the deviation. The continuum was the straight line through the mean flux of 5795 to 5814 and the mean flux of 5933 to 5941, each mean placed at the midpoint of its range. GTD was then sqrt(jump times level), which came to 0.076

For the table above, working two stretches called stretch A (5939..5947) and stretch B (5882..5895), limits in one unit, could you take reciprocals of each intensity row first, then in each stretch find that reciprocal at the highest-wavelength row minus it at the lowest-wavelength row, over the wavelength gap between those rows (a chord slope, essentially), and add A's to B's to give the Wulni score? 0.0096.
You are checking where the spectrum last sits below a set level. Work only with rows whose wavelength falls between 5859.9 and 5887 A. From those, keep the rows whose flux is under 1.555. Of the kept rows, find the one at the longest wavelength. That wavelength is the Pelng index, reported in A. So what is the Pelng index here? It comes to 5885.58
